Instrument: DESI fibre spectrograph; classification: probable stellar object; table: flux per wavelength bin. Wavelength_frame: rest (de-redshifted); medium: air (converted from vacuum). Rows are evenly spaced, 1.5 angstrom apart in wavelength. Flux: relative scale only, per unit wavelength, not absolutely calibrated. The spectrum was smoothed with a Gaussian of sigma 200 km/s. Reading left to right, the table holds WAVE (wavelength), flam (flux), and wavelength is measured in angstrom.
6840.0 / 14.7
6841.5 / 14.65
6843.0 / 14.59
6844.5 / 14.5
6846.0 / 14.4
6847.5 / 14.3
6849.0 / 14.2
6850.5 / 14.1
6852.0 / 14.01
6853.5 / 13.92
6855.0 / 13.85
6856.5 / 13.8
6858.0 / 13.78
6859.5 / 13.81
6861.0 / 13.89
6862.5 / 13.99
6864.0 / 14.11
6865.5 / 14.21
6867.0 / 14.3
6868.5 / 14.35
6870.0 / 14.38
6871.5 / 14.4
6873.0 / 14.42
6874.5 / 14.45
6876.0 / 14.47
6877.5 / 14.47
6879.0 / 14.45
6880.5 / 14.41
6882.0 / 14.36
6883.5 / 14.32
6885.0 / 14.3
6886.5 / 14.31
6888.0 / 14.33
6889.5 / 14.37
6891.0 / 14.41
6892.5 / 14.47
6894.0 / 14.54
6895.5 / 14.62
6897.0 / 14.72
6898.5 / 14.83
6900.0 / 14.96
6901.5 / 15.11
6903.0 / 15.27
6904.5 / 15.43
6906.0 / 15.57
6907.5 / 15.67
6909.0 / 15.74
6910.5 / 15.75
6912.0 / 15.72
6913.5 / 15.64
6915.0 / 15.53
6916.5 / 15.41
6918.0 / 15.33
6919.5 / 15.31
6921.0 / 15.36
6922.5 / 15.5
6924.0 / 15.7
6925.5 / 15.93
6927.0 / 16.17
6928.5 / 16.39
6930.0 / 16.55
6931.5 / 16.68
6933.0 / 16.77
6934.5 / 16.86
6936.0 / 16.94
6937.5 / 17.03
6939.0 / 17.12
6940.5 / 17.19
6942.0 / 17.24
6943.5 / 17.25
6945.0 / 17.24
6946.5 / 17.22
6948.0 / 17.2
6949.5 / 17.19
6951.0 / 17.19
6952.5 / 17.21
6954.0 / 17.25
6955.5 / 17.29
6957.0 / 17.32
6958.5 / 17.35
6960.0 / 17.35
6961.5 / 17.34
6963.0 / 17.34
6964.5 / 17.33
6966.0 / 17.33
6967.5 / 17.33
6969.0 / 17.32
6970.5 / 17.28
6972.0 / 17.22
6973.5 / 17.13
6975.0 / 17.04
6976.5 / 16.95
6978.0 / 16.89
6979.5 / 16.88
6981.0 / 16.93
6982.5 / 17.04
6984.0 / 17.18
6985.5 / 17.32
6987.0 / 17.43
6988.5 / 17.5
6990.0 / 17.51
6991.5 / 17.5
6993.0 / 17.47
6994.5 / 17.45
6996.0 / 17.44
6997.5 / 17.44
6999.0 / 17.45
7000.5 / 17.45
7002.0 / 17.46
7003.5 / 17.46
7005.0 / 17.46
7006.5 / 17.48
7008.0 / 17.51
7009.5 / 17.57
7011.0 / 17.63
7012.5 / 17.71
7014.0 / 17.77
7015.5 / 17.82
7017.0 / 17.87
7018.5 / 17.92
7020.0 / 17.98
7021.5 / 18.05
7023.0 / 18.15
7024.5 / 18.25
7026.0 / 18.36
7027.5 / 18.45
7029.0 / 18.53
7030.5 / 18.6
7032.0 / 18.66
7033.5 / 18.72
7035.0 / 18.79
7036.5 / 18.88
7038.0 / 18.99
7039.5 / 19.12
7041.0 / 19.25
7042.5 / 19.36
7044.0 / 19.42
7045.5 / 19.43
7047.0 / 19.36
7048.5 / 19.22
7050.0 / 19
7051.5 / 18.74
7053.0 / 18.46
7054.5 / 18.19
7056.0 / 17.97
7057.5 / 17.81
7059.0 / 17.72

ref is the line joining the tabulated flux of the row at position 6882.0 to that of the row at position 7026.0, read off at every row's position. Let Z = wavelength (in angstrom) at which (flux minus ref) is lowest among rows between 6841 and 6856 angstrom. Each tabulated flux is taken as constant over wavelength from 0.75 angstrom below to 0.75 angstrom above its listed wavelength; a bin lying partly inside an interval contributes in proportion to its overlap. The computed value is 6855.0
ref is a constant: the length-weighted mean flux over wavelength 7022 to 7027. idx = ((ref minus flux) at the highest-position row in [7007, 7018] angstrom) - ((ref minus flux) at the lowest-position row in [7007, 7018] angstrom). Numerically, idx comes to -0.36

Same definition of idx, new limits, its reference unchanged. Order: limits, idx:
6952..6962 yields -0.13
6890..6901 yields -0.55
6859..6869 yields -0.54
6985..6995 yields -0.13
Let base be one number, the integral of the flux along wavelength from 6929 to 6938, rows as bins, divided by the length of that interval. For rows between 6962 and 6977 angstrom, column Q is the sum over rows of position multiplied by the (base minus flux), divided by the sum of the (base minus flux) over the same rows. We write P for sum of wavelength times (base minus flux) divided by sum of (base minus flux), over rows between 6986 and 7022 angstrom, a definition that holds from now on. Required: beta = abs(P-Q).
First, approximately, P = 7006.3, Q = 6968.6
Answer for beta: 37.8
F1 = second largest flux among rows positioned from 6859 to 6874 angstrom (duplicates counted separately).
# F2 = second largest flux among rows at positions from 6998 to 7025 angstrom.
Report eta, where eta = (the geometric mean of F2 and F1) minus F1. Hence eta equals 1.8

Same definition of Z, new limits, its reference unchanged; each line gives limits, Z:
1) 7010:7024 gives 7011.0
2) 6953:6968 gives 6967.5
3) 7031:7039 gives 7032.0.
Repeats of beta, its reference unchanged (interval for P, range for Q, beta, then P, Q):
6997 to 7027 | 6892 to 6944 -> 108.7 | 7014.3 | 6905.6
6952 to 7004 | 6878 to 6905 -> 89.1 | 6979.8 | 6890.7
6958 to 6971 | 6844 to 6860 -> 112.0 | 6964.4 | 6852.4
